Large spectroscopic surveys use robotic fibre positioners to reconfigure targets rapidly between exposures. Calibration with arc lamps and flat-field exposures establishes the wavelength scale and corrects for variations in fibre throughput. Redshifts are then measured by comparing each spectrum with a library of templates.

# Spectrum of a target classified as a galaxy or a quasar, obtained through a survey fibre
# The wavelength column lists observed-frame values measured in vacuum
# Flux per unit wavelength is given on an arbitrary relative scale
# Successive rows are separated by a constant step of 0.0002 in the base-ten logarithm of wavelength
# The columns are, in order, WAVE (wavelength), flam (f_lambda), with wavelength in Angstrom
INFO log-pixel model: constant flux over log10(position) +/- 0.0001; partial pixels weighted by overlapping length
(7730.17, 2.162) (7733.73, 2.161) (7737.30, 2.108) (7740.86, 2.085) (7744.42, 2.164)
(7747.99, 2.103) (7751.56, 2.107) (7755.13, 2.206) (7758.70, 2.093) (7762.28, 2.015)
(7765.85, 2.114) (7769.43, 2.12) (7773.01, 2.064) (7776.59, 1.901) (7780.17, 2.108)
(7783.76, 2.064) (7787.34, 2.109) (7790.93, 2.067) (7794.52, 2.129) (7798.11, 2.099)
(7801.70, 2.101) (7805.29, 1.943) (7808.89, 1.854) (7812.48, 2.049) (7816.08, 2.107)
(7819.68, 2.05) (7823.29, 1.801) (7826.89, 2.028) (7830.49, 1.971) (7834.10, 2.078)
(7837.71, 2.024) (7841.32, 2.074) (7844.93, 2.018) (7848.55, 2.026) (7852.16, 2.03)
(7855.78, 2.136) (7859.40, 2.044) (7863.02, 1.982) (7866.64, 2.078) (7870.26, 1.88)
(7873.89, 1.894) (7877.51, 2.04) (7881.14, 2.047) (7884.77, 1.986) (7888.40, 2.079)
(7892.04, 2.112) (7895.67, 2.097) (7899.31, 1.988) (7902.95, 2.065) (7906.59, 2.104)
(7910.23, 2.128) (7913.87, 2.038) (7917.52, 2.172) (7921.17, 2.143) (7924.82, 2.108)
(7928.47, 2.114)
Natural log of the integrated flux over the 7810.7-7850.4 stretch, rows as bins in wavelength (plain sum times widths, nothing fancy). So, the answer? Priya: 4.4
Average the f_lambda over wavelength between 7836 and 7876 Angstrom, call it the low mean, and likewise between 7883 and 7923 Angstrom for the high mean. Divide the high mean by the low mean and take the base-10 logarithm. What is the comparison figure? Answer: 0.014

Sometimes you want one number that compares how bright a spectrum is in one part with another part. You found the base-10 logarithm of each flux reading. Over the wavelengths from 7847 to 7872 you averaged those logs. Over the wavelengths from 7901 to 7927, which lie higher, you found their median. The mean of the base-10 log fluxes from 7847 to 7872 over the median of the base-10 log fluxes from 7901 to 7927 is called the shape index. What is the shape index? 0.95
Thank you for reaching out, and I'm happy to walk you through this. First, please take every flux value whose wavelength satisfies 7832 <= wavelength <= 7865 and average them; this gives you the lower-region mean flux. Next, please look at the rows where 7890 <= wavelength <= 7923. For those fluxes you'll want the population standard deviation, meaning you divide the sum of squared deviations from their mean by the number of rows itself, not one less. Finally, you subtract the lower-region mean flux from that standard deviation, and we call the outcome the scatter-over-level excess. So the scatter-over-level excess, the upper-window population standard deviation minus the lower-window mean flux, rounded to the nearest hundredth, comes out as -1.99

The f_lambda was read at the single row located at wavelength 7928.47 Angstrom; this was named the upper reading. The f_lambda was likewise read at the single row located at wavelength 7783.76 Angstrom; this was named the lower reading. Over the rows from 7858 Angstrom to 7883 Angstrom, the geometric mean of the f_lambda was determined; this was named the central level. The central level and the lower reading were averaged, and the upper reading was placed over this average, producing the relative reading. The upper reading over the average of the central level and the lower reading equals 1.04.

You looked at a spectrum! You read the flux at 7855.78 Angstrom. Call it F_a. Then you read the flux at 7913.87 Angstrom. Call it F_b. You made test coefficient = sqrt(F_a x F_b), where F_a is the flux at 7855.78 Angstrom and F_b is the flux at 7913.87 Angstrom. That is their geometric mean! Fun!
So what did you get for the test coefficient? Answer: 2.09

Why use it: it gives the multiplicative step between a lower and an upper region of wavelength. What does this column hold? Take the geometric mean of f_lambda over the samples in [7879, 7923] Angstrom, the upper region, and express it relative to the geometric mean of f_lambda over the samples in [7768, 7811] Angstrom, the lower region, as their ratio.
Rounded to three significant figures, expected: 1.02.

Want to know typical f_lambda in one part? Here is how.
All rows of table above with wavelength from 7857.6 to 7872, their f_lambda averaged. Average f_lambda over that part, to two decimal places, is 2.00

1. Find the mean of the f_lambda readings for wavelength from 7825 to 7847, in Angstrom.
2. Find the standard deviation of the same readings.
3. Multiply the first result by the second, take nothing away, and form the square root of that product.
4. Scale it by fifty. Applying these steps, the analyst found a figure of 14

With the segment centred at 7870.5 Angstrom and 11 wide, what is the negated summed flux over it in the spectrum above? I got -5.9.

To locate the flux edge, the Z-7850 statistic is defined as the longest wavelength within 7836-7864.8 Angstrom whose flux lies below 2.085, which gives 7863.02 Angstrom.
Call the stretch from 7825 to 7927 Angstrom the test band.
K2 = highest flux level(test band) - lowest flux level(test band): 0.29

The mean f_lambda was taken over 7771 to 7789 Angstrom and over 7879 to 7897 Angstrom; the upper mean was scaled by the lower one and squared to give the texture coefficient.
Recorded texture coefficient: 1.01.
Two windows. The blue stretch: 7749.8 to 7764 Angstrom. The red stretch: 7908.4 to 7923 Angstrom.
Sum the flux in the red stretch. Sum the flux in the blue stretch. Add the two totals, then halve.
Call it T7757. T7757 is 8.45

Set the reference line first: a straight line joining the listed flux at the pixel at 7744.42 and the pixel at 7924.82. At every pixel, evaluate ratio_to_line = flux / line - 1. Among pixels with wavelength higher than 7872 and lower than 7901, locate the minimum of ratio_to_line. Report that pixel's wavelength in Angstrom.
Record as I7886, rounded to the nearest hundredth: 7873.89 Angstrom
